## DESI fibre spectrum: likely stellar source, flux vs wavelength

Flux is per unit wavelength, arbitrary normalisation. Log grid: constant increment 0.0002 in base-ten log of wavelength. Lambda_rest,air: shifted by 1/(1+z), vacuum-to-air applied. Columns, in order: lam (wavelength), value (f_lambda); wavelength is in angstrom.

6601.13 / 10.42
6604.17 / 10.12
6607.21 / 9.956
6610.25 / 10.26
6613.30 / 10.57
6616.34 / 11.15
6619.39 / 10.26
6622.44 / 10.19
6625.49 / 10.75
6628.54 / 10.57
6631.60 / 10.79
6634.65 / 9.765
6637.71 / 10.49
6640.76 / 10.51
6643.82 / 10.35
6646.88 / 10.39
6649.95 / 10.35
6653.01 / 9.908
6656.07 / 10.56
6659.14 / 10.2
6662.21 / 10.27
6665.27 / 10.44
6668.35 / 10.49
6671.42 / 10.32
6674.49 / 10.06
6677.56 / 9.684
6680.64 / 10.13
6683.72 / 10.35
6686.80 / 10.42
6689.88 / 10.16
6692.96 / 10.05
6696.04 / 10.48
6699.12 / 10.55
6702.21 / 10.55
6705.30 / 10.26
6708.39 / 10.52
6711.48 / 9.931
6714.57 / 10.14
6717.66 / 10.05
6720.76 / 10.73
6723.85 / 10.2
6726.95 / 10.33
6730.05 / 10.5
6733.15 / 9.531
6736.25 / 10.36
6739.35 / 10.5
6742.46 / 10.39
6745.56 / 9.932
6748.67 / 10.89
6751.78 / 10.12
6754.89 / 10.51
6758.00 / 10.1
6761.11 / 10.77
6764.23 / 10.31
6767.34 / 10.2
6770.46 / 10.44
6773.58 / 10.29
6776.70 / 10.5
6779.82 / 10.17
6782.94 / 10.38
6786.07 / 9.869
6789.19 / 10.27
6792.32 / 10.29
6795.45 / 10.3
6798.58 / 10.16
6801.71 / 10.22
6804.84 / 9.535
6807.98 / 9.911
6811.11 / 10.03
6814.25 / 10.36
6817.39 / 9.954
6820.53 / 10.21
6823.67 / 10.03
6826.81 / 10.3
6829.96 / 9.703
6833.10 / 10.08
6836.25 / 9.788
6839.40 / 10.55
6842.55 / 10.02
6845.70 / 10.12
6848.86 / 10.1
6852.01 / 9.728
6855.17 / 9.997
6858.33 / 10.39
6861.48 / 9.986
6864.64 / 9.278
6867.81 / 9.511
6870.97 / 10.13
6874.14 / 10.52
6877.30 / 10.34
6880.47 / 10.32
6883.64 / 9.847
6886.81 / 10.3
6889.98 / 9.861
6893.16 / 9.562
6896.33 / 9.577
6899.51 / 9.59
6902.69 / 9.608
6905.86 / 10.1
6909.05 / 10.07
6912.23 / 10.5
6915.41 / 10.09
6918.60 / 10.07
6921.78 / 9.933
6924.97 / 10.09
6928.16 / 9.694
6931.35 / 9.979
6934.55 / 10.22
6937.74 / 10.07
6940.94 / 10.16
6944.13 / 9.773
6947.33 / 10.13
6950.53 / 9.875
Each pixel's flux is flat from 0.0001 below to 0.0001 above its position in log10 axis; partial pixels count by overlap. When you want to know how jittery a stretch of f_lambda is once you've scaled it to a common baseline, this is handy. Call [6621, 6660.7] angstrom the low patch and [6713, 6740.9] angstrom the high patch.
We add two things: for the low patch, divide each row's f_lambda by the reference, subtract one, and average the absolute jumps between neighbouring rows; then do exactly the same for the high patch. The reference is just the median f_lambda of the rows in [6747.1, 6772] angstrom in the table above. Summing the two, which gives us 0.078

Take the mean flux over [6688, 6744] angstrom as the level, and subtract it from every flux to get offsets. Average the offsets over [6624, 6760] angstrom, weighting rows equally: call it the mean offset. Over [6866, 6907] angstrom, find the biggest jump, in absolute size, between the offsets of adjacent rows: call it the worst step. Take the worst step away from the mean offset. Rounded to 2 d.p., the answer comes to -0.60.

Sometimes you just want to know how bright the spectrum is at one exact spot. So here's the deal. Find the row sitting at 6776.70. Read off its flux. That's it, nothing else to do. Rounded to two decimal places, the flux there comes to 10.50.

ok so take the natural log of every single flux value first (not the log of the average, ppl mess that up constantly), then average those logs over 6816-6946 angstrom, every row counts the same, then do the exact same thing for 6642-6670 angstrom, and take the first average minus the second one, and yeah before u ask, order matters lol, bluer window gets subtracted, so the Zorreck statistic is -0.032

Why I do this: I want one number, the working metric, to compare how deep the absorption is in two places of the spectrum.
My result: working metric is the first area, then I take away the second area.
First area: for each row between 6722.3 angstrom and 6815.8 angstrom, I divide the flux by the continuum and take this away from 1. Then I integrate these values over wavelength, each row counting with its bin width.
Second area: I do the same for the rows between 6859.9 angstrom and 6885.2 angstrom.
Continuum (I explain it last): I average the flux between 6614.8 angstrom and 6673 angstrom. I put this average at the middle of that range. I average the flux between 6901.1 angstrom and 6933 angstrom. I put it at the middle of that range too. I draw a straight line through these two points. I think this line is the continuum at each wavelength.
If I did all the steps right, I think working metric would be -0.38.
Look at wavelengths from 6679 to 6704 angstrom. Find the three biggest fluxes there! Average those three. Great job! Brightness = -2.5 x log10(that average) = -2.556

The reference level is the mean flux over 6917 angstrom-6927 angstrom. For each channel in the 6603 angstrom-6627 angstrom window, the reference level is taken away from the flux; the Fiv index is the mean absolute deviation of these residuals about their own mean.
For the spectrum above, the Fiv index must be 0.31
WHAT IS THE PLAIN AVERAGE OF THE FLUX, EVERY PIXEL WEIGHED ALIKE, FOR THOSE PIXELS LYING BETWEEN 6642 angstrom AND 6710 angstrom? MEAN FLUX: 10.3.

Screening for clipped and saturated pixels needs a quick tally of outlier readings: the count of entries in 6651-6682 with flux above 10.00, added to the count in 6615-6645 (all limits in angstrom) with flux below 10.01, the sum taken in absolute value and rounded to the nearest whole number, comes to 9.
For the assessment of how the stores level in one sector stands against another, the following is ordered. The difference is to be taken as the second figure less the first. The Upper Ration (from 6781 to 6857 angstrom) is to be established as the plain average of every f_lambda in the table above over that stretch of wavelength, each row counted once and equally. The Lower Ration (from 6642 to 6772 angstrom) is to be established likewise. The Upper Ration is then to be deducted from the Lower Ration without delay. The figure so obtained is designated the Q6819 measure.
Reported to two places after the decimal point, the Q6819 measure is 0.22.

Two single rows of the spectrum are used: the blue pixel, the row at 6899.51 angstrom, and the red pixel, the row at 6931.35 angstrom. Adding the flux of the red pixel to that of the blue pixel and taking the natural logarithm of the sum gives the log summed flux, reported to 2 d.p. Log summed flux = 2.97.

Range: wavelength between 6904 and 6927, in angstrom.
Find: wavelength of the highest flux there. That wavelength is 6912.23 angstrom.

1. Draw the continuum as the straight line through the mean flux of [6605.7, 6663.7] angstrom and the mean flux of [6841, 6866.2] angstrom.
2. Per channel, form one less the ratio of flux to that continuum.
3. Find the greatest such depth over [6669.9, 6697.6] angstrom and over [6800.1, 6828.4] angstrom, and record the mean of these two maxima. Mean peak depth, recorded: 0.055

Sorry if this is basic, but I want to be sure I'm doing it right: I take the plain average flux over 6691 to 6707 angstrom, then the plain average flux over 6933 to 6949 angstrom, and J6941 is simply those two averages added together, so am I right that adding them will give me 20.4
